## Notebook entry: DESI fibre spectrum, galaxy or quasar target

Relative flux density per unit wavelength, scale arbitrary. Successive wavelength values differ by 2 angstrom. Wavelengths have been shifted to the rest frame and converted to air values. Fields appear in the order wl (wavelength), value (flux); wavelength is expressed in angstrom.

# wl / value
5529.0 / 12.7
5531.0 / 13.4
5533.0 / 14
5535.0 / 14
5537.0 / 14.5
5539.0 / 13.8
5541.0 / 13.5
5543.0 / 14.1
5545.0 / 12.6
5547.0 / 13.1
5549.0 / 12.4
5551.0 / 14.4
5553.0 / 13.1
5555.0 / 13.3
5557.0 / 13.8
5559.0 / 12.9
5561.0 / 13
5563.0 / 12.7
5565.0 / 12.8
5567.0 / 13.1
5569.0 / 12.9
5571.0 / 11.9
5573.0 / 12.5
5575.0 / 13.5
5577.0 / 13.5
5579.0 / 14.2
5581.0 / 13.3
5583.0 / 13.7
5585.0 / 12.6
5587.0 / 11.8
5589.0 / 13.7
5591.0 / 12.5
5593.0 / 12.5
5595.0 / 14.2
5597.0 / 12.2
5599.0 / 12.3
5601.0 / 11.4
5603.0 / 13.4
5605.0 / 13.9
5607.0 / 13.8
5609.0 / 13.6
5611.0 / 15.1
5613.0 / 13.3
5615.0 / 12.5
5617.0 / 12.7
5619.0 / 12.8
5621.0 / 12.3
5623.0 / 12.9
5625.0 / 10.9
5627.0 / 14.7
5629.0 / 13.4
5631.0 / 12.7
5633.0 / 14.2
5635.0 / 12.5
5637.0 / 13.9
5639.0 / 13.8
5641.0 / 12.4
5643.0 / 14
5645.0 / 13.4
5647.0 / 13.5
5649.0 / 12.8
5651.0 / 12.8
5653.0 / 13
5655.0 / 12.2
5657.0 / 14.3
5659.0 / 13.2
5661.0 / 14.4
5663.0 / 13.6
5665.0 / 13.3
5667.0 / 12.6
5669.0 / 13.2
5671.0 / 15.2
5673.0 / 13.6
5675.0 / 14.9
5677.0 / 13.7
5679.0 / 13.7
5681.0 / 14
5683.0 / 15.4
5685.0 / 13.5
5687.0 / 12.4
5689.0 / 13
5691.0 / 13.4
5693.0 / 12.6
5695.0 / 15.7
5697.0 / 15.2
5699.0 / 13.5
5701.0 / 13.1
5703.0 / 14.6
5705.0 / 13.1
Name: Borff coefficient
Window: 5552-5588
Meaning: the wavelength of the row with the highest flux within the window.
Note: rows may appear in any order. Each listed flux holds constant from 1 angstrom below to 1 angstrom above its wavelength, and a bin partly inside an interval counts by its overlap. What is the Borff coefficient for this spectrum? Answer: 5579.0 angstrom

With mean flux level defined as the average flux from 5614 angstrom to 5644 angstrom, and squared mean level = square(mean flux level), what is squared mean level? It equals 170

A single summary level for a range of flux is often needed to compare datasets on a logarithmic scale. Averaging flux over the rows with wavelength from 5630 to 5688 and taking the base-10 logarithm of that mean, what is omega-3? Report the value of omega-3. 1.13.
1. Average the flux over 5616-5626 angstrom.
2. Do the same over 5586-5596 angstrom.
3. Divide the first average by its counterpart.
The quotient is 0.95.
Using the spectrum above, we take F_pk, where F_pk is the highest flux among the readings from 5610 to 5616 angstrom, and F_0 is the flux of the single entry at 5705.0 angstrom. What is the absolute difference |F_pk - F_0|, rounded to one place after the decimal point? 2.0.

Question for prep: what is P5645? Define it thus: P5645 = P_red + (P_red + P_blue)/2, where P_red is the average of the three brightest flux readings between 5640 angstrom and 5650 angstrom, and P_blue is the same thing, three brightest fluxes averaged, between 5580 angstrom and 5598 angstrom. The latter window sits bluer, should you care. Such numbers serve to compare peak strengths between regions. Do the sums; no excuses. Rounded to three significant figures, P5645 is 27.4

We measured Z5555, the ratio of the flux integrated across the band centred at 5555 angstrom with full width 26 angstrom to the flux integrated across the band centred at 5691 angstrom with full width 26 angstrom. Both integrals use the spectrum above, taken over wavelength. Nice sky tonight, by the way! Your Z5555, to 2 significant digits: 0.95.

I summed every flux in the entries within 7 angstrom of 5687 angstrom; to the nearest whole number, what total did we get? 94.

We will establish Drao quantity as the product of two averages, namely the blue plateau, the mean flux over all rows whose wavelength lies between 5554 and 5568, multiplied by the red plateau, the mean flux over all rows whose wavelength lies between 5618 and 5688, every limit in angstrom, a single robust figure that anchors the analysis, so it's 175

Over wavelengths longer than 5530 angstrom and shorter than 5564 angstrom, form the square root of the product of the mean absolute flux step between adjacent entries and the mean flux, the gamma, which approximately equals 3.0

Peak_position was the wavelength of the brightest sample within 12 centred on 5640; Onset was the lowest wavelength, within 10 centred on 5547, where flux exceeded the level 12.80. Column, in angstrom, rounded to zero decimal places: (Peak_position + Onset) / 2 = 5593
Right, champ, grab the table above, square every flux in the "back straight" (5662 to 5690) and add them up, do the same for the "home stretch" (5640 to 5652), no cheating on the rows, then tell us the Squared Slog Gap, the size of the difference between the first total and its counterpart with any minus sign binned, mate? 1607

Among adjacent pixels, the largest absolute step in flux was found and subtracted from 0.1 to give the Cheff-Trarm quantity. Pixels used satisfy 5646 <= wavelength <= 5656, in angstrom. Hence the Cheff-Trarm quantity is -0.7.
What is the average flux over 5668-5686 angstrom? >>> 14.1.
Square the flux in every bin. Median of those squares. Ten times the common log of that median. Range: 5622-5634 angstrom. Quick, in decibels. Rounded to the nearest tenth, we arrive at 22.4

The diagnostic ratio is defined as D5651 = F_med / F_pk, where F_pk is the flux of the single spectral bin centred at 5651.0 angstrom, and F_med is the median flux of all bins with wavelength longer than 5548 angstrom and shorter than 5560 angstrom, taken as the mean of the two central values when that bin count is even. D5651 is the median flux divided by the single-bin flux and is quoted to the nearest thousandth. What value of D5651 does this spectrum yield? 1.031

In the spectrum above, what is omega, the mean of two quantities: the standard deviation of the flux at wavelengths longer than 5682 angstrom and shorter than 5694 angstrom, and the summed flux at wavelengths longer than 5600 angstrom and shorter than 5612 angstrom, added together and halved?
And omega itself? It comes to 41.1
